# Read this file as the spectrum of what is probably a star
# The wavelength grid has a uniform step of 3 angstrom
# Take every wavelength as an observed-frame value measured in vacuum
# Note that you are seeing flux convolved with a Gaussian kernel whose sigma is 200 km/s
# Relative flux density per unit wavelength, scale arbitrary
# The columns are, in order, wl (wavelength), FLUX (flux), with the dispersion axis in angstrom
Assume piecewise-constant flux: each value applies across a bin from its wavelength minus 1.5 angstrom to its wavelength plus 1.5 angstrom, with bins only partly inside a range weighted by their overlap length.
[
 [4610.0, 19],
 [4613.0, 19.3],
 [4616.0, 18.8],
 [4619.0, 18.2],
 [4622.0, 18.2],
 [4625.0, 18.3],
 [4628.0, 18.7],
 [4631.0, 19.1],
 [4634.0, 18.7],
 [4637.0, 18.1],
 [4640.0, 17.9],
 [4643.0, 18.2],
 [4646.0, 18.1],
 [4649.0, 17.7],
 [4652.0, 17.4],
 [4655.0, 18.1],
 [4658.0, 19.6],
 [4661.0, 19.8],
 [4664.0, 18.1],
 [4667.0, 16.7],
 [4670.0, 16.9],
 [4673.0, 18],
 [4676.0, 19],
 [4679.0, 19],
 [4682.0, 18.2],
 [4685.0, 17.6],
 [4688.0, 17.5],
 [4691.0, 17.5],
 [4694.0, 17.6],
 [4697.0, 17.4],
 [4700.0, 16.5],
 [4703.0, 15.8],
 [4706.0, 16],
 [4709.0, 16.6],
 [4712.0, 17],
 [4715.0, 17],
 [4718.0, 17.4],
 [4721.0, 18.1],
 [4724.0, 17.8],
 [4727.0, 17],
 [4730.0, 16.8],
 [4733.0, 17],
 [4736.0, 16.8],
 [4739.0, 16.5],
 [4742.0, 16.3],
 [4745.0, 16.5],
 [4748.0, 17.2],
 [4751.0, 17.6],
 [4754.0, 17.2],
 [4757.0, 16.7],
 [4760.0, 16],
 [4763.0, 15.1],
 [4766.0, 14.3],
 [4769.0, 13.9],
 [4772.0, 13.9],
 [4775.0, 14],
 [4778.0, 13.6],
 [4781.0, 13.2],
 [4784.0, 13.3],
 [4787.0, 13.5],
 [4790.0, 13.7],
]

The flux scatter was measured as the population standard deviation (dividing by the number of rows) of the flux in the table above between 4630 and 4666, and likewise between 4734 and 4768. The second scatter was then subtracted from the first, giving -0.2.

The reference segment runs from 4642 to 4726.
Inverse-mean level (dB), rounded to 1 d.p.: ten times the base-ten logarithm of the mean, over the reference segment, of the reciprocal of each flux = -12.5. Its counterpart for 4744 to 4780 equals -11.9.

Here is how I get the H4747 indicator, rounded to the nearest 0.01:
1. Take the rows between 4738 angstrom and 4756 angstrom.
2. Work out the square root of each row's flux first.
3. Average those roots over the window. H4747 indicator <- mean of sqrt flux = 4.11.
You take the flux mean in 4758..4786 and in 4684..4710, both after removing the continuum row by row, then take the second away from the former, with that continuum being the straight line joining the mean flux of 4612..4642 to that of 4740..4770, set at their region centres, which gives -1.4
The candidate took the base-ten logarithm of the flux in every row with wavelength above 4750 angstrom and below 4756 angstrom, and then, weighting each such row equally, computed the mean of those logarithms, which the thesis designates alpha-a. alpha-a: 1.24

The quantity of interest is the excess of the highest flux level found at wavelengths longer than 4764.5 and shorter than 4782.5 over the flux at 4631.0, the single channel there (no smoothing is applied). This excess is -4.8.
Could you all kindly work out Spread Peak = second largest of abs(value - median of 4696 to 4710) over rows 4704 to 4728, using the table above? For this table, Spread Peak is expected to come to 1.3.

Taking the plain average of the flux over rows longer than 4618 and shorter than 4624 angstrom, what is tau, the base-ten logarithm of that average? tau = 1.260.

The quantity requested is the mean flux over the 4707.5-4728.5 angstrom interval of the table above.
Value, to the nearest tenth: 17.3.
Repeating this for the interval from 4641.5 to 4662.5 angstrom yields 18.4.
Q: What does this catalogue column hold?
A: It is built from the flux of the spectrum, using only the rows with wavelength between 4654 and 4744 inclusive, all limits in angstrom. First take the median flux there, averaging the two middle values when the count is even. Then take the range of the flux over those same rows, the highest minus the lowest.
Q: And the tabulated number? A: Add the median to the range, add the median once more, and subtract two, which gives 36.8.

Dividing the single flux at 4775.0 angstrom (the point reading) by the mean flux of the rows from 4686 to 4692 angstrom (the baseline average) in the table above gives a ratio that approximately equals 0.80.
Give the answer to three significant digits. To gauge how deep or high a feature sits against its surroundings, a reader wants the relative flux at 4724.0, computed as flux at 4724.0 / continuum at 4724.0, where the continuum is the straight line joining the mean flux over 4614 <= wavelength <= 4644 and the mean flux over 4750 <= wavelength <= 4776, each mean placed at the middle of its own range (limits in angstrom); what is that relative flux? 1.09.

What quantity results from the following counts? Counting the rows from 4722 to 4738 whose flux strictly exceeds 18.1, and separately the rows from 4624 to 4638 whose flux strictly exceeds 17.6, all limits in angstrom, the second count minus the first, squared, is 25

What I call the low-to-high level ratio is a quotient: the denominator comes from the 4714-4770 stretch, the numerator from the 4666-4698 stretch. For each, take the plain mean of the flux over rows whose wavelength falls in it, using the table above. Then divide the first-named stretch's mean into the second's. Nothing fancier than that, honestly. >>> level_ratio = 1.07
